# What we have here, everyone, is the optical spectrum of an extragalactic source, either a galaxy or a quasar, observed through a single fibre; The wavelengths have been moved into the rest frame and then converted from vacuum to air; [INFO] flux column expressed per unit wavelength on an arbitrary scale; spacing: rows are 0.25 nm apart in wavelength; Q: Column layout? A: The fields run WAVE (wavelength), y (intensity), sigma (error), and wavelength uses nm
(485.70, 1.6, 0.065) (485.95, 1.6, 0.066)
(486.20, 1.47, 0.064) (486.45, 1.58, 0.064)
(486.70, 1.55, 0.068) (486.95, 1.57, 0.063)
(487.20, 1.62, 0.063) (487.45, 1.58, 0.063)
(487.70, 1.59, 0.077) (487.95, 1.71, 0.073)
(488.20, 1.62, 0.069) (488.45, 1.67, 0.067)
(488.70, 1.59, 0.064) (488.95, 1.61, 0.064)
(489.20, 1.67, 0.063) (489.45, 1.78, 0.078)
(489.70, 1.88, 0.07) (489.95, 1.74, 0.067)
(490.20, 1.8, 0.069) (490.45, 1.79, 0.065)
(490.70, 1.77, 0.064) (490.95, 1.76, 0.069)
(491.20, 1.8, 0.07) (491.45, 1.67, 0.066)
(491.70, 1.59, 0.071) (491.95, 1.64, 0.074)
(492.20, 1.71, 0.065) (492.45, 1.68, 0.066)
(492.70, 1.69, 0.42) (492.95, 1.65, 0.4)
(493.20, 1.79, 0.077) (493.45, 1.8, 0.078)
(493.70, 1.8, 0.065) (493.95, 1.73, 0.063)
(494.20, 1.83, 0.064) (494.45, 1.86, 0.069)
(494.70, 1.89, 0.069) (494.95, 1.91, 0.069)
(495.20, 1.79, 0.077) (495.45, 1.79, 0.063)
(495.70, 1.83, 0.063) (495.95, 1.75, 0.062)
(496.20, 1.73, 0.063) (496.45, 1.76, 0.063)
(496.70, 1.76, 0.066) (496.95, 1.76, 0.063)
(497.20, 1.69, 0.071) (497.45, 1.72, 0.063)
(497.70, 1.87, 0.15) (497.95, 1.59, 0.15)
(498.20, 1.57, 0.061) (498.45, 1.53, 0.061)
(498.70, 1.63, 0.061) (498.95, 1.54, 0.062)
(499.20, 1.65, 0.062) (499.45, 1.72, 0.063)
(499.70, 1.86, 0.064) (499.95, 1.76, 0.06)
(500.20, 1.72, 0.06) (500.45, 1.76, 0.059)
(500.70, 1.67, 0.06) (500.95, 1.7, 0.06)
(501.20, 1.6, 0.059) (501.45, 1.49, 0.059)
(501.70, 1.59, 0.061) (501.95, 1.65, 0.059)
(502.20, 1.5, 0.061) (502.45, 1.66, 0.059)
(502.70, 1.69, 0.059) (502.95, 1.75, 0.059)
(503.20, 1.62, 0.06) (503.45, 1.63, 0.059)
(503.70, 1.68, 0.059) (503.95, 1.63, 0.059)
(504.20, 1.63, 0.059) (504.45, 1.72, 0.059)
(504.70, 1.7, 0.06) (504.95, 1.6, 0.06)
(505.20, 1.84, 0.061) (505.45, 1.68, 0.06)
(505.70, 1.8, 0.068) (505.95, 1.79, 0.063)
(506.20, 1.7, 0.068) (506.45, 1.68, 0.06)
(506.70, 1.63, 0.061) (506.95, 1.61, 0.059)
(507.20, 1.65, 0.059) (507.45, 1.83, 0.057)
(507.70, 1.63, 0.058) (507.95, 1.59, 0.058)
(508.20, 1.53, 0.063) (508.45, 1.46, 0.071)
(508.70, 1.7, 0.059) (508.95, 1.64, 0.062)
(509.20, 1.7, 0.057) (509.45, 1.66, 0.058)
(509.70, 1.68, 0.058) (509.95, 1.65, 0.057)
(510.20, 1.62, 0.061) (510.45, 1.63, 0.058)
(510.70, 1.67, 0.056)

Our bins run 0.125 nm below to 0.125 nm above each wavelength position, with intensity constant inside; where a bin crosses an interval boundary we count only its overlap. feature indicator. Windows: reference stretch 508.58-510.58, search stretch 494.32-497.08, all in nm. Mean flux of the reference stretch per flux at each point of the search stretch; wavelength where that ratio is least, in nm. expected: 494.95 nm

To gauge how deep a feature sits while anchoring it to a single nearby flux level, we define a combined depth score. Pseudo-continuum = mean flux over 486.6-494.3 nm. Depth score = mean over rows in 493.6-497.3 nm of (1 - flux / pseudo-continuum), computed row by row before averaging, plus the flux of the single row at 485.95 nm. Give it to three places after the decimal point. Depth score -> 1.545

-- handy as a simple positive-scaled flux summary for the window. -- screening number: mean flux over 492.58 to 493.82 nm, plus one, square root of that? 1.66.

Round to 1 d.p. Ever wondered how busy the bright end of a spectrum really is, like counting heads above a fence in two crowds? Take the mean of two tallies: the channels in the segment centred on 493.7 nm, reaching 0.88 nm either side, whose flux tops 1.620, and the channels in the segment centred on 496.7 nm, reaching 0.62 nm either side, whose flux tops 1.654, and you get 6.0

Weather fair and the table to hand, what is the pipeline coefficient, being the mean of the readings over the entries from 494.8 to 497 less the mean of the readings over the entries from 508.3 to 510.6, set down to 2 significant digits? 0.15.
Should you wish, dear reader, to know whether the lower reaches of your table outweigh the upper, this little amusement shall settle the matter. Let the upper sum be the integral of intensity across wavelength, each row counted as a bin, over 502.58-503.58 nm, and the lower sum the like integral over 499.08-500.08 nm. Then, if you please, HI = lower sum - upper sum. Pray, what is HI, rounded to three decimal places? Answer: 0.075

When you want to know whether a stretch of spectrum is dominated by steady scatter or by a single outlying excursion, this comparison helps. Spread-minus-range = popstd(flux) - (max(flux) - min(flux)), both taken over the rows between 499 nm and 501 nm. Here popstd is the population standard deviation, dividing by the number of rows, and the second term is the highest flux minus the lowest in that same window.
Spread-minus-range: -0.15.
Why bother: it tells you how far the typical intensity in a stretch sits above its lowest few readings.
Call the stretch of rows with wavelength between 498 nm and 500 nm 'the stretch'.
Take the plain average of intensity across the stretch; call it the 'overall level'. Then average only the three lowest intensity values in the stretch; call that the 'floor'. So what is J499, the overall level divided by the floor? 1.07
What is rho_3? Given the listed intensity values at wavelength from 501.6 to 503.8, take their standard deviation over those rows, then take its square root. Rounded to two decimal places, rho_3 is 0.26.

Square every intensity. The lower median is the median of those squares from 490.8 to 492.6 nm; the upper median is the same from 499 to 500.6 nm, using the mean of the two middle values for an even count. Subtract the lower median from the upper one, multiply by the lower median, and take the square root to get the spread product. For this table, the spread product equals 0.76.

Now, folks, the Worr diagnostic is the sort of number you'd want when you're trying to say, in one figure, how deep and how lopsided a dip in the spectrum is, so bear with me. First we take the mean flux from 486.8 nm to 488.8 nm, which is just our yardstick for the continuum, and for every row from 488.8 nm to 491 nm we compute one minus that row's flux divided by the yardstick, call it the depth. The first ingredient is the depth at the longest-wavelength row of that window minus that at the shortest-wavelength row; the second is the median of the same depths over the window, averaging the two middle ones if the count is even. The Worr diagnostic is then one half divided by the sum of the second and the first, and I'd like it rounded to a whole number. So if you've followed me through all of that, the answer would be -3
